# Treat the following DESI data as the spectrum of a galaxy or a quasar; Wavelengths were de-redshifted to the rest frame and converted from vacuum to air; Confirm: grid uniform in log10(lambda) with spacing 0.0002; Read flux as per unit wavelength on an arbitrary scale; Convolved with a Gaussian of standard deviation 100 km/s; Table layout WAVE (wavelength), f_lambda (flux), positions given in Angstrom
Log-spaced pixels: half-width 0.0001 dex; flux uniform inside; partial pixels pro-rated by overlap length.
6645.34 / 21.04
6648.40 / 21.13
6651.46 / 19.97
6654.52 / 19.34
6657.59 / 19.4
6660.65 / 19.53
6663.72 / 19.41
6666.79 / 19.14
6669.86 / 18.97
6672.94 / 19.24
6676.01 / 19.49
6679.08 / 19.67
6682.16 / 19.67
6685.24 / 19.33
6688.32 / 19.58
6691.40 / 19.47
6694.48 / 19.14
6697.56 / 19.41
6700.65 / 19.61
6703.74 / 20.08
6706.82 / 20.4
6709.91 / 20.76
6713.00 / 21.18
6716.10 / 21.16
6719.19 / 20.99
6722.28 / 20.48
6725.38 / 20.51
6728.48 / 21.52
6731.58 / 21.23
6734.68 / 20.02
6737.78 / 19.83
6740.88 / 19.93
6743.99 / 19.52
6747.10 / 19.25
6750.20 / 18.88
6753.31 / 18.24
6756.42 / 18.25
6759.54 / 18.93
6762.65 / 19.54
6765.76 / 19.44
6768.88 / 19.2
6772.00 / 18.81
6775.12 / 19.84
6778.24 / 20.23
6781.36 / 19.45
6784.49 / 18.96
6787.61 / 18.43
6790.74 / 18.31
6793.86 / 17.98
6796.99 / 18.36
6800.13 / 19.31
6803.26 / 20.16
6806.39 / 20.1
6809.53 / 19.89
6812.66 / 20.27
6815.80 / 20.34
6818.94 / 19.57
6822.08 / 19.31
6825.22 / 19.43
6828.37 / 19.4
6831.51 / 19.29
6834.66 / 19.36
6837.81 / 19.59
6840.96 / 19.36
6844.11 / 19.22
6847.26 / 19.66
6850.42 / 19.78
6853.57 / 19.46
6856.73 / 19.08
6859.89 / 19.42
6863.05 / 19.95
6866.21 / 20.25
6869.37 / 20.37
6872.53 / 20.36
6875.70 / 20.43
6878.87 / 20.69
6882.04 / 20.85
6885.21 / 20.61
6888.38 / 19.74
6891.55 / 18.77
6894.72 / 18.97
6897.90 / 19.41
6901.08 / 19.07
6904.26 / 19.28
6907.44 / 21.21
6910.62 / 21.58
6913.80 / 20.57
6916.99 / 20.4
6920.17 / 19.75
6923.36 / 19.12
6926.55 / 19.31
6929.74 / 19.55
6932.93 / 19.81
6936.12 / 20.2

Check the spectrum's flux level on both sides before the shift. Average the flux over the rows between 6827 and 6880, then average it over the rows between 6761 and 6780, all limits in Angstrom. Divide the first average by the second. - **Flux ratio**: 1.01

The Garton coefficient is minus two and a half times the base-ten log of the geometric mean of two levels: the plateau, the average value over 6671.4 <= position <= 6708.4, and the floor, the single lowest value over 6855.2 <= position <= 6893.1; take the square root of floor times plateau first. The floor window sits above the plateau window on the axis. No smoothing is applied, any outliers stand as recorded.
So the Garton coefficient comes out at -3.21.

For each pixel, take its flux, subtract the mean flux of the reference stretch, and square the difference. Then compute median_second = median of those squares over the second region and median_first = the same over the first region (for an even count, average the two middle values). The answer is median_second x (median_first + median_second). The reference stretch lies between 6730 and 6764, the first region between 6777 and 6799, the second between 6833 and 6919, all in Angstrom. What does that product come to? 0.24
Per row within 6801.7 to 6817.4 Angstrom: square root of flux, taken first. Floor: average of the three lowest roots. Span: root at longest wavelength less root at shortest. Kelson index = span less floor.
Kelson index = -4.46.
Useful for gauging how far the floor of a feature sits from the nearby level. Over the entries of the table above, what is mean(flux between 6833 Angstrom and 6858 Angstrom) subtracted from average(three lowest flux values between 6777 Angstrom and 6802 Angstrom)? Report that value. -1.2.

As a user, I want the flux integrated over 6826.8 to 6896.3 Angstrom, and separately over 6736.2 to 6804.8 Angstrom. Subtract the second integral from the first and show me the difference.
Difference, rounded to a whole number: 61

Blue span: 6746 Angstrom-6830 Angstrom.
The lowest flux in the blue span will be 17.98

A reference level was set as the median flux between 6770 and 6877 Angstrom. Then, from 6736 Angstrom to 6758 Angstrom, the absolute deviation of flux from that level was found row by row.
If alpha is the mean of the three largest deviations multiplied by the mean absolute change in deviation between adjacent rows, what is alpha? 0.28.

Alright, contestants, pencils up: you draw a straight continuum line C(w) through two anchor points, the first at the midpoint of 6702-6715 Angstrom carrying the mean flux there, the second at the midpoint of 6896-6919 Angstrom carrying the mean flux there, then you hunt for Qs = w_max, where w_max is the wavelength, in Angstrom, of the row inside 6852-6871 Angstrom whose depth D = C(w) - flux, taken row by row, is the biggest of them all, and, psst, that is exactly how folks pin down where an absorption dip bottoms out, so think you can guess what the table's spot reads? 6856.73 Angstrom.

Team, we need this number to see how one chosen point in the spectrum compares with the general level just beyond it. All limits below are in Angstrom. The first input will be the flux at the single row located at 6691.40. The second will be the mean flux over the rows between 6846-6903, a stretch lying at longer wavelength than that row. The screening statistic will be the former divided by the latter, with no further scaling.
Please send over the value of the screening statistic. 0.98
